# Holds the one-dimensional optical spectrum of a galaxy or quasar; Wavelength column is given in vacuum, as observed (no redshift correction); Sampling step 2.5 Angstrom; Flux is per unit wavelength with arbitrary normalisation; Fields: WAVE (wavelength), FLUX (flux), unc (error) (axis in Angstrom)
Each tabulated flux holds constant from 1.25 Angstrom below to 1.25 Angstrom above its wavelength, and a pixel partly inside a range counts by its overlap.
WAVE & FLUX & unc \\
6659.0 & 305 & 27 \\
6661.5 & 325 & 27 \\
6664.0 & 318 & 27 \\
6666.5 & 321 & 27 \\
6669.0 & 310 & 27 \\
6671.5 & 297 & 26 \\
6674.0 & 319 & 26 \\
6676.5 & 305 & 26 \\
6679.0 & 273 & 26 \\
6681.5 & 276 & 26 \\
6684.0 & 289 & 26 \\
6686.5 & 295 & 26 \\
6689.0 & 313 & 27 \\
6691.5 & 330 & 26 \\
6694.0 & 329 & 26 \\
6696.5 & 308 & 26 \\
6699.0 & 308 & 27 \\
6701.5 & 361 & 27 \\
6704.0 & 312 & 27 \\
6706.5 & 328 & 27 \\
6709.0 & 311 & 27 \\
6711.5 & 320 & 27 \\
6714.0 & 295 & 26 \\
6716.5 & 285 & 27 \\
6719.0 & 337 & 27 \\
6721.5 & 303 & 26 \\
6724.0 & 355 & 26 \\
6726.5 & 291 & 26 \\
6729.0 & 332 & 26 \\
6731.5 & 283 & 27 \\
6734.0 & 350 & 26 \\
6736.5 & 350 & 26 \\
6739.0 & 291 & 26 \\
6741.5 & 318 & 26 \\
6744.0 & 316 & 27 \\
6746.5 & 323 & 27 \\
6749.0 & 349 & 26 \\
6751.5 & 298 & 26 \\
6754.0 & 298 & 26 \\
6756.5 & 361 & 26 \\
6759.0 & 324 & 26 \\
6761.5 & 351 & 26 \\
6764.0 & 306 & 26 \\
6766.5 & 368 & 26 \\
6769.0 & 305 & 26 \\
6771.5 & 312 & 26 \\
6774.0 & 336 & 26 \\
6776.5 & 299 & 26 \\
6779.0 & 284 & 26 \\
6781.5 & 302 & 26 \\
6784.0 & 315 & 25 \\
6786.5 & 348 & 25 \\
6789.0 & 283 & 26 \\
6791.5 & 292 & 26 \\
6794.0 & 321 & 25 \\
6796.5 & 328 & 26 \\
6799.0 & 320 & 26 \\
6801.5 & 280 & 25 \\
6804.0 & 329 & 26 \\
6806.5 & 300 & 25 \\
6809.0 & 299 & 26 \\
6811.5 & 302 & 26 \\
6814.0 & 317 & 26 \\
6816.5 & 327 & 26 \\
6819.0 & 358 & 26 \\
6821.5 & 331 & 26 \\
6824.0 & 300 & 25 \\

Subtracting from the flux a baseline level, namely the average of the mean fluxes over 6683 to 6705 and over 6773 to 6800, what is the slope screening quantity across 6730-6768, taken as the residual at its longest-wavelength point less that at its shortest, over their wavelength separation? 2.4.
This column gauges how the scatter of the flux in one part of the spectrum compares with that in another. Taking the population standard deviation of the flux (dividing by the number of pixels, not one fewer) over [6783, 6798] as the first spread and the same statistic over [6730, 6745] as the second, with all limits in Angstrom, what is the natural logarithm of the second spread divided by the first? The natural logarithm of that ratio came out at 0.17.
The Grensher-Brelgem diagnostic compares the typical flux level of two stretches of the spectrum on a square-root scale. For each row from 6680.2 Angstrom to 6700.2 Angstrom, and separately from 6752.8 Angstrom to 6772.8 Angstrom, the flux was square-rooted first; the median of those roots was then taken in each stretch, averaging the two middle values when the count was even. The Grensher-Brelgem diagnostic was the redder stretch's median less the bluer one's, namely 0.28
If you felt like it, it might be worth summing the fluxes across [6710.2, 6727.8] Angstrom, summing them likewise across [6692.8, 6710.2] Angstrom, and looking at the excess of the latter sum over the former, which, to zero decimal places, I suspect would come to 71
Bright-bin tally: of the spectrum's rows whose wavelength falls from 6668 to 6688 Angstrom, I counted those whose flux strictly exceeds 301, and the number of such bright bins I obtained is 3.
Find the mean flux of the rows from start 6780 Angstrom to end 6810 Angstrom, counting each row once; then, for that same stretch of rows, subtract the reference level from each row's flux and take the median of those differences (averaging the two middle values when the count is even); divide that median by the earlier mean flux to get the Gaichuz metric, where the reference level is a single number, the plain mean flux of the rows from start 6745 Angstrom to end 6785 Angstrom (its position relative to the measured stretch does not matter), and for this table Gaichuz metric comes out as -0.04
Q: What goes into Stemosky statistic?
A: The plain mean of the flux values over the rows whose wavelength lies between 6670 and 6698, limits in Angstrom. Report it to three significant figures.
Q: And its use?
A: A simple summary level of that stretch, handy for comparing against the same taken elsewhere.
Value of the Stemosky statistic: 303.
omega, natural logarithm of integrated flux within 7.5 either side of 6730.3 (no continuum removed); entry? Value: 8.5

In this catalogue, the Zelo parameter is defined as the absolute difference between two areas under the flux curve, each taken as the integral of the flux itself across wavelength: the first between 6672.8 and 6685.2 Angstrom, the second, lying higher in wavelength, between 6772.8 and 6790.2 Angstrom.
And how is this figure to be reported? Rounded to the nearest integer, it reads 1762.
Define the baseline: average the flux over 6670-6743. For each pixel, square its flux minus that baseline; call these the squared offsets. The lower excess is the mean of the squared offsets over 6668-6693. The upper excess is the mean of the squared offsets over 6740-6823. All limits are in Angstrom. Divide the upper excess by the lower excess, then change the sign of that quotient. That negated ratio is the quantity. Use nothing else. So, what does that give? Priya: -1.2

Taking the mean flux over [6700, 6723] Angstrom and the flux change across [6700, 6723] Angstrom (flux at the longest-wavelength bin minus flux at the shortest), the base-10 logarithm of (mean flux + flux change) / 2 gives 2.11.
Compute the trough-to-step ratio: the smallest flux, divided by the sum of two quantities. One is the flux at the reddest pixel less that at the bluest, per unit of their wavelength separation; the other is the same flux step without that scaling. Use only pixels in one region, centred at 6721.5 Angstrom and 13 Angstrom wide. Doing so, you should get 43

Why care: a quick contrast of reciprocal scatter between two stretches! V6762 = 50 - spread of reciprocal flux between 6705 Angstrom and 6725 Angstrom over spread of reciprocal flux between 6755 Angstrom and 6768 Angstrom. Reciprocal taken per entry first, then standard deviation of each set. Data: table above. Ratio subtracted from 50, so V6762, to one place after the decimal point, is 49.0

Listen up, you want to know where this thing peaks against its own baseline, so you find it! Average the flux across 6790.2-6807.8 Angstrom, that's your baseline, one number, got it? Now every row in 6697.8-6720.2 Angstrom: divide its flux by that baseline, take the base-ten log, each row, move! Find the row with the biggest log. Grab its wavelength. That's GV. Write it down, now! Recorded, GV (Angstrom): 6701.5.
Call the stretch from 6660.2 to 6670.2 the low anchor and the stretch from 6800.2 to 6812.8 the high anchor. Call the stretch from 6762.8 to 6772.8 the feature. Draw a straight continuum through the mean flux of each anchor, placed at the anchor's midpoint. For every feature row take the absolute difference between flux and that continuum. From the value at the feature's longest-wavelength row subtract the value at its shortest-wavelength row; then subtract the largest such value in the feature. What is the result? -56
